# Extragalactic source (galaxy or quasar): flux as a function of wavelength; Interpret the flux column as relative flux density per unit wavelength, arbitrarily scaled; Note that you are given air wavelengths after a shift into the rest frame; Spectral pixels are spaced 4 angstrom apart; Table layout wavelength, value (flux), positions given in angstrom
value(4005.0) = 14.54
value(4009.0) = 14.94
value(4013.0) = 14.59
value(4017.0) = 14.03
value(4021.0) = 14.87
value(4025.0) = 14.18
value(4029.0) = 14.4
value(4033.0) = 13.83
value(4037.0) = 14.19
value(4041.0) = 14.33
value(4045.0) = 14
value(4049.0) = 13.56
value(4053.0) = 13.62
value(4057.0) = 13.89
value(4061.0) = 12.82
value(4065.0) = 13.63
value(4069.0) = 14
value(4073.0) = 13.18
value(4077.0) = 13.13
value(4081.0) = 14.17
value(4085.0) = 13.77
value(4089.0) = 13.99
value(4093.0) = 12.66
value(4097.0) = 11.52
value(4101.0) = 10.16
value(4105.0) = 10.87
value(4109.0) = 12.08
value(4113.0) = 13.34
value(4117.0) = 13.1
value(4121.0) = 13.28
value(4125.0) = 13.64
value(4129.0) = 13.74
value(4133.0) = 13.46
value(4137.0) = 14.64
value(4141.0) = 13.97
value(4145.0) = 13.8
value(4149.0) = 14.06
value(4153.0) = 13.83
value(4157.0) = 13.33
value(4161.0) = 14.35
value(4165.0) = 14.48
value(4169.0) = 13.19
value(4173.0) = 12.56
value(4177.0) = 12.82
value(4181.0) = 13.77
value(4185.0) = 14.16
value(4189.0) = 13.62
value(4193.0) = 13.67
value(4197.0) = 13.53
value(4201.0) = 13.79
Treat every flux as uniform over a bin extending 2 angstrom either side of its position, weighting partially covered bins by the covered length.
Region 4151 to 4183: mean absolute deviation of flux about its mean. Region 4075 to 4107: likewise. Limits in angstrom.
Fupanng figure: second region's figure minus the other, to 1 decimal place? 0.7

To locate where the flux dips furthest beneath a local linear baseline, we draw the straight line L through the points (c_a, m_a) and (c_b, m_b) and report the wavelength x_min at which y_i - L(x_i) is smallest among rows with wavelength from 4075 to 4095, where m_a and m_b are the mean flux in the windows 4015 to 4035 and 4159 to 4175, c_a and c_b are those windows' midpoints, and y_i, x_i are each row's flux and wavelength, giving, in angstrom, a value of 4093.0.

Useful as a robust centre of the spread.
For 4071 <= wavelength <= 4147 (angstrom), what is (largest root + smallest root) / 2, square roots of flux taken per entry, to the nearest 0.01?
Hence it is 3.51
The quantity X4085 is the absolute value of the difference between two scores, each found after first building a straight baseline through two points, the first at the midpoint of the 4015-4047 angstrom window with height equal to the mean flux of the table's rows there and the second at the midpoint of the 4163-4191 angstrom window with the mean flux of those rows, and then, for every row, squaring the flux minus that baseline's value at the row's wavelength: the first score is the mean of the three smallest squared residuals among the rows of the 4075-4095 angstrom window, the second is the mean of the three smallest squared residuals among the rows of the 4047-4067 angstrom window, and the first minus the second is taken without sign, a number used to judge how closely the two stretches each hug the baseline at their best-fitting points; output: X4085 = 0.1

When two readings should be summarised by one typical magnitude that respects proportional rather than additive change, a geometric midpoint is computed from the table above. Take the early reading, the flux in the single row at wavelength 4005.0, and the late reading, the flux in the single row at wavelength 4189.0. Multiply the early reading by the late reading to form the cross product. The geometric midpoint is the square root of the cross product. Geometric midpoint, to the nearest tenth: 14.1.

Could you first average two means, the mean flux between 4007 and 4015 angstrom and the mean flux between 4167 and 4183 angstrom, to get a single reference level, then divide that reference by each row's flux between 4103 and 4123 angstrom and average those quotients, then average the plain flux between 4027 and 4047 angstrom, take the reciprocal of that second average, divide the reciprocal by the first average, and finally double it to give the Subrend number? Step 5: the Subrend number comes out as 0.126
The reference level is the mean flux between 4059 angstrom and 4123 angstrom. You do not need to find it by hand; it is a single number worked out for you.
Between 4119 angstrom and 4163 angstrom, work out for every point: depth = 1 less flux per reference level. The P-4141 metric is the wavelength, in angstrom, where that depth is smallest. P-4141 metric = 4137.0 angstrom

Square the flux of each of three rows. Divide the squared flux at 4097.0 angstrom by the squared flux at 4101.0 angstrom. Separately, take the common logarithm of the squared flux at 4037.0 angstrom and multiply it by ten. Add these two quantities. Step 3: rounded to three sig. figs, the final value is 24.3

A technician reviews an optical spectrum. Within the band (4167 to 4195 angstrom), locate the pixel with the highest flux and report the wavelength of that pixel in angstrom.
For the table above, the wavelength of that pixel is 4185.0 angstrom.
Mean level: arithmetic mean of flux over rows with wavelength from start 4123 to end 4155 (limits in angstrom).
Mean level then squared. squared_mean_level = 193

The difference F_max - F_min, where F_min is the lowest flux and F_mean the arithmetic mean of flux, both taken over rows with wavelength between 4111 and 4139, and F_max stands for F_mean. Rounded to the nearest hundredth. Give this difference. 0.50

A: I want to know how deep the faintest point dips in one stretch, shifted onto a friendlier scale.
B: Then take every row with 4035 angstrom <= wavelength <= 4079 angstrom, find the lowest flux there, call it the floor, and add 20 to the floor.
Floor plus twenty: 32.8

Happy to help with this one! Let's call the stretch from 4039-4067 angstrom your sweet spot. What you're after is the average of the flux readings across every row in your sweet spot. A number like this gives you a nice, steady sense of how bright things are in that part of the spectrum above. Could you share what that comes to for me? 13.7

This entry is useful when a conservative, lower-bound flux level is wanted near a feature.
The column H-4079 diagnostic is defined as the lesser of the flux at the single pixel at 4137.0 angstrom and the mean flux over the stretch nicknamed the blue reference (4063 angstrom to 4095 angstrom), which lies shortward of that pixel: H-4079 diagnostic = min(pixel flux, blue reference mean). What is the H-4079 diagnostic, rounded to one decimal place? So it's 13.6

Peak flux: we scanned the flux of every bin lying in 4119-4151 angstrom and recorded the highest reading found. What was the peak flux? 14.64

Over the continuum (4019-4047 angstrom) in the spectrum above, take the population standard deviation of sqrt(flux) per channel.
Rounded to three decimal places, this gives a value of 0.041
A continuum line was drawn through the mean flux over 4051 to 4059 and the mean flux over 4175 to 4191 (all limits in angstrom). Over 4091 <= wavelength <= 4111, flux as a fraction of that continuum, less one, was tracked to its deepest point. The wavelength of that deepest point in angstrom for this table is 4101.0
